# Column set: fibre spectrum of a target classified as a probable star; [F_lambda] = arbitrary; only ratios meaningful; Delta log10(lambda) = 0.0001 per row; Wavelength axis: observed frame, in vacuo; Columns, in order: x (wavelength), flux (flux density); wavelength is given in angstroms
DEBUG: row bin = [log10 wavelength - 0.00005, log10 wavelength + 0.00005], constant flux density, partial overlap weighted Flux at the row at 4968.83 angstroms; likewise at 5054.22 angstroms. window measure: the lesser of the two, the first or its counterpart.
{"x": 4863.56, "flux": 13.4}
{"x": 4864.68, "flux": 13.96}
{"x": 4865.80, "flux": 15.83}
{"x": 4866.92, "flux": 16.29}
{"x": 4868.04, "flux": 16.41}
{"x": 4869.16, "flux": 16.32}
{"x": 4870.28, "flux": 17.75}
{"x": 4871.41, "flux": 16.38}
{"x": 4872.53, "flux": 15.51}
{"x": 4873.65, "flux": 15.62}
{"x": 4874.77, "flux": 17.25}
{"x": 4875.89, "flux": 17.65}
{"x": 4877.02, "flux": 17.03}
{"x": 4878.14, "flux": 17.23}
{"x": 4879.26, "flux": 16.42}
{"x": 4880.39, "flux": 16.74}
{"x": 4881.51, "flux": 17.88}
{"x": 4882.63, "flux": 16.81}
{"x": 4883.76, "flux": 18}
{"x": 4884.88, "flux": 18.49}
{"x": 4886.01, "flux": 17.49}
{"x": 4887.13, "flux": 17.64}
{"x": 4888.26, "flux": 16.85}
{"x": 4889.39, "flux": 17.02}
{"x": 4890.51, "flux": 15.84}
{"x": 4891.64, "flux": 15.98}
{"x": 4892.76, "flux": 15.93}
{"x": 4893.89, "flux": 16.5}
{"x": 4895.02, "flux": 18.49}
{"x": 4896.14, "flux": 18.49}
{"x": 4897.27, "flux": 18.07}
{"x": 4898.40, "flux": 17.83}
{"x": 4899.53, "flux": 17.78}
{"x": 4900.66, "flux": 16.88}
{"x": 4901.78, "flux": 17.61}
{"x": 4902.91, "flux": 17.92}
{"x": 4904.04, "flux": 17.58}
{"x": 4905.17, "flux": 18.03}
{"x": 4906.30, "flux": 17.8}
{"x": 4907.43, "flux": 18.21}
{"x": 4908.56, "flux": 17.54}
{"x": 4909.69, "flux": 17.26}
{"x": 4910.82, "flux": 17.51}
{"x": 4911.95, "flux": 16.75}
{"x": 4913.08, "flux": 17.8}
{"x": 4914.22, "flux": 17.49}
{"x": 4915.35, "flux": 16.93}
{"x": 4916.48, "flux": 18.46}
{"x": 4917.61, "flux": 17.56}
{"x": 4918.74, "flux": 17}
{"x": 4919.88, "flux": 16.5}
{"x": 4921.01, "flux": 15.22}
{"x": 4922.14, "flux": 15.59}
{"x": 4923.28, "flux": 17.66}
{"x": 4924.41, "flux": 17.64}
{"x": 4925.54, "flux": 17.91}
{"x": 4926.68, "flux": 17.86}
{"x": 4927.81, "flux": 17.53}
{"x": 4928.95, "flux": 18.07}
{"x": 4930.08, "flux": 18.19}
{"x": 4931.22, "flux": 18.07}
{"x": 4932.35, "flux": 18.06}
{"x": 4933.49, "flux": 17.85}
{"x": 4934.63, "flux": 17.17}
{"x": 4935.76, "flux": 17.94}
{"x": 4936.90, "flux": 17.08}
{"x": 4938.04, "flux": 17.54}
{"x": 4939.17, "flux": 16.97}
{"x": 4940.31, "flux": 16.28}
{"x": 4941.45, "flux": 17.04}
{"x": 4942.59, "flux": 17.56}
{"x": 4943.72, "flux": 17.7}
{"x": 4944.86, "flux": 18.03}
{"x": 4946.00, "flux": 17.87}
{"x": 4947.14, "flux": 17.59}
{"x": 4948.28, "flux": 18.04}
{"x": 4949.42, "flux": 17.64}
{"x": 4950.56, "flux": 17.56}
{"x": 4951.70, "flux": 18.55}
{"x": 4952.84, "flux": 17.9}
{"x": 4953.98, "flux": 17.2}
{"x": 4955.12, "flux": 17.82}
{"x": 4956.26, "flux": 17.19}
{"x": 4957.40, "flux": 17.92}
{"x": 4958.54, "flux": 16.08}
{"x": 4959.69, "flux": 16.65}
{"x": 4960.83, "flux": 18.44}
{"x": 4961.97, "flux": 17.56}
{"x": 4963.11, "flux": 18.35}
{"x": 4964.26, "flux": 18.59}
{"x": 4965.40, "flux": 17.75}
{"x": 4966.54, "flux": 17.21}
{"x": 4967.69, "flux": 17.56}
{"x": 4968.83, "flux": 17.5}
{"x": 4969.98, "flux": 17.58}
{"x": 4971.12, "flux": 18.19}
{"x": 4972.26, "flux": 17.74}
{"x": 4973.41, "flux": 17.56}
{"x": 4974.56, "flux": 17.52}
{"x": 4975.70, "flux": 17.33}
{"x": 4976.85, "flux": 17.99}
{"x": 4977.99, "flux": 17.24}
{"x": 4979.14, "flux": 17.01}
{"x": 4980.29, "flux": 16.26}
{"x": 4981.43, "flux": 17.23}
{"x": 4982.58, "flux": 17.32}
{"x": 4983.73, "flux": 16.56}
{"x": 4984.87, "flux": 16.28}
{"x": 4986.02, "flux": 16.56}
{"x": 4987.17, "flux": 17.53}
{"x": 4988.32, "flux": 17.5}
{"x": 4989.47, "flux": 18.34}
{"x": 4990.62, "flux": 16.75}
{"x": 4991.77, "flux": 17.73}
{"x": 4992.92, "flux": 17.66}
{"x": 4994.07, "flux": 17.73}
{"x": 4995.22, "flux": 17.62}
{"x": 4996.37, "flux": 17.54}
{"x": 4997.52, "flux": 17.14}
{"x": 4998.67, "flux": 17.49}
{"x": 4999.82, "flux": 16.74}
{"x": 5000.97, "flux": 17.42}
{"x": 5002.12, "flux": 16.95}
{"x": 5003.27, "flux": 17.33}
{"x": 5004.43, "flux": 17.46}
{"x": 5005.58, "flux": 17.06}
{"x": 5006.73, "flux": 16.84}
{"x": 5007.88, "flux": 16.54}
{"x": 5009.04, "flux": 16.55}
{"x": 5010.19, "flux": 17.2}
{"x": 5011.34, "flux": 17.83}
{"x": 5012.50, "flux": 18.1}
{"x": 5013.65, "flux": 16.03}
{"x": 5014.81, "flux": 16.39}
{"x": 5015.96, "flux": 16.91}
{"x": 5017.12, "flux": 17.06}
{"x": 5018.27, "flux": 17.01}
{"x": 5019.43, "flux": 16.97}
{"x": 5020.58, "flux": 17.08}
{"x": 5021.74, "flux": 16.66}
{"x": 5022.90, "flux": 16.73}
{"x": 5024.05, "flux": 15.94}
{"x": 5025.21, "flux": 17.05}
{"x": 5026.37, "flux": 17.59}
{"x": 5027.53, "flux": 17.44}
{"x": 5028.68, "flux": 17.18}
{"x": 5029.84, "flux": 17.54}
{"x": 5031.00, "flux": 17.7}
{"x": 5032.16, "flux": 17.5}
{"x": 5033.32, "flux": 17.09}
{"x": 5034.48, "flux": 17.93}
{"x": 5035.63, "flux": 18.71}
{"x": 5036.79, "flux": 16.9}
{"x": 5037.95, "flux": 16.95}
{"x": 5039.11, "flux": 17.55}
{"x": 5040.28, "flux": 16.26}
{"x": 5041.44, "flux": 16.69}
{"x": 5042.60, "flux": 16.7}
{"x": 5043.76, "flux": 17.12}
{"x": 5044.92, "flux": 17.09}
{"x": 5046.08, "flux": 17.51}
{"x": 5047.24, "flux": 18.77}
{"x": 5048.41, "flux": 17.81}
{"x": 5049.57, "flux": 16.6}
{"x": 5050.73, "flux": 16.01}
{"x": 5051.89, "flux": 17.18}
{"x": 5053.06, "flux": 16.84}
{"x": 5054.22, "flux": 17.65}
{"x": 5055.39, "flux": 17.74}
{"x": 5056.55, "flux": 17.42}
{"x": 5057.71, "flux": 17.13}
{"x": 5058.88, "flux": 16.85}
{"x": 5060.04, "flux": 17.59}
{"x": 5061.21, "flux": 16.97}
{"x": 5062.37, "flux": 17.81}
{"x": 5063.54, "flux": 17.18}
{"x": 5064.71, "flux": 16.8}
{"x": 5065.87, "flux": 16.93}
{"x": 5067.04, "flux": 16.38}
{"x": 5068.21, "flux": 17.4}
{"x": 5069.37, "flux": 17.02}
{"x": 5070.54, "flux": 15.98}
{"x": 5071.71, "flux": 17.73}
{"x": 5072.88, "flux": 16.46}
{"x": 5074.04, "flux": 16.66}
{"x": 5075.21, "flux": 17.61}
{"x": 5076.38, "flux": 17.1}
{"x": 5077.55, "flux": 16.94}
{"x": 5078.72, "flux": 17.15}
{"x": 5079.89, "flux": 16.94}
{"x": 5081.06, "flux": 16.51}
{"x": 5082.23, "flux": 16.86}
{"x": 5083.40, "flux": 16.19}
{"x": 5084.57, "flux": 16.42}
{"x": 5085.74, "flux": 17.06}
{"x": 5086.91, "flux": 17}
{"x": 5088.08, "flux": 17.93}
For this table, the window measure 17.5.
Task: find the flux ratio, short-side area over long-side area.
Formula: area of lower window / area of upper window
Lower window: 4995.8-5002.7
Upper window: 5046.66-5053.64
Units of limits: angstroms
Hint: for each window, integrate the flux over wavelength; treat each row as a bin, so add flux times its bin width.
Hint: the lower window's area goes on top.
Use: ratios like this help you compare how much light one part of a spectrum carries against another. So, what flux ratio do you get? 0.99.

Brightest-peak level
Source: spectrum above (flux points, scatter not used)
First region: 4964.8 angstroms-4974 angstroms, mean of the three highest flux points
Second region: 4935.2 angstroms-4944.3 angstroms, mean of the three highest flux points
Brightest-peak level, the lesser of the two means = 17.7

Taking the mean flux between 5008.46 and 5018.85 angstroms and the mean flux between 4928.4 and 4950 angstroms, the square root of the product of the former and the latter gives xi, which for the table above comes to 17.3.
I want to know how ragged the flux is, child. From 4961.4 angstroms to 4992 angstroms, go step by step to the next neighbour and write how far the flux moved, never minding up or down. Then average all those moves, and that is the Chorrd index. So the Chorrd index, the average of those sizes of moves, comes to 0.52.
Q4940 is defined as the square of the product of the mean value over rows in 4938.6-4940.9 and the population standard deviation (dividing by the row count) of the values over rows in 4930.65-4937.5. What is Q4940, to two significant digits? 47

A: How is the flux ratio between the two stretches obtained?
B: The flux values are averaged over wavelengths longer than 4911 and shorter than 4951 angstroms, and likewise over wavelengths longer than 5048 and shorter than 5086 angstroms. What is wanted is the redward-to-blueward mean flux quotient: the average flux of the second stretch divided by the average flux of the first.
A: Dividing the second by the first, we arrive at 0.975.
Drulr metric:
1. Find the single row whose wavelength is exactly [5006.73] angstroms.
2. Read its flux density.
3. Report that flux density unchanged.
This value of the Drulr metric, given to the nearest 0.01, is 16.84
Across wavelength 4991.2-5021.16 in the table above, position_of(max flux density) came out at 5012.50 angstroms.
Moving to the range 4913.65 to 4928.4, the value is 4916.48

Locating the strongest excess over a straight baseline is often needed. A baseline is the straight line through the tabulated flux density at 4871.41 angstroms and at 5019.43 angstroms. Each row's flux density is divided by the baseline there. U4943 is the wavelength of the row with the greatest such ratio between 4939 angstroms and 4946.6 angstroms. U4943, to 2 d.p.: 4944.86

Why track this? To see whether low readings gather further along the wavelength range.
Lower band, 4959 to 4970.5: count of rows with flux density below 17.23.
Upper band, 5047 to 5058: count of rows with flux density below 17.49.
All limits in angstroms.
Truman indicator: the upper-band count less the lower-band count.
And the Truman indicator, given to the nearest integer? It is 4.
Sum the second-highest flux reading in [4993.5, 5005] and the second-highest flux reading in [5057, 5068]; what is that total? 35.2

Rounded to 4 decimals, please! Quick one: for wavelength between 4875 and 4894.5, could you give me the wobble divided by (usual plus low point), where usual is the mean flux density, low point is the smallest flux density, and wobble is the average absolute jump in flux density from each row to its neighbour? 0.0188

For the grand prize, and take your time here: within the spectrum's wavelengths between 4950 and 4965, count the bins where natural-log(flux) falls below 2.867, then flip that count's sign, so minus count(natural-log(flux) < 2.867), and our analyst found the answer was -6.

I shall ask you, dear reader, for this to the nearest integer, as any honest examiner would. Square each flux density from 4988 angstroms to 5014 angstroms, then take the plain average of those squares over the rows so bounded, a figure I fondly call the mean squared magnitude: 299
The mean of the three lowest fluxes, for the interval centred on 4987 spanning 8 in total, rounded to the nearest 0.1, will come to 16.5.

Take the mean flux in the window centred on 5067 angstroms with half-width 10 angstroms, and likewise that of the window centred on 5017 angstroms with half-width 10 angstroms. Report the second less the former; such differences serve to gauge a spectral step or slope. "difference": -0.12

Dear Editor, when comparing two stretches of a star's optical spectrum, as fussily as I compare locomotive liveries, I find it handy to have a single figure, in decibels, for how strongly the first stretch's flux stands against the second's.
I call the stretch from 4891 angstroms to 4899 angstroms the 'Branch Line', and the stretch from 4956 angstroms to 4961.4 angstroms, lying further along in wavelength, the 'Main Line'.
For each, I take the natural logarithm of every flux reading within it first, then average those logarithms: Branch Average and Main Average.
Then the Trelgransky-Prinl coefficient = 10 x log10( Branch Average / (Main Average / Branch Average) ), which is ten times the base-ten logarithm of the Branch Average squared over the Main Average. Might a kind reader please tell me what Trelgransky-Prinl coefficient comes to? 4.55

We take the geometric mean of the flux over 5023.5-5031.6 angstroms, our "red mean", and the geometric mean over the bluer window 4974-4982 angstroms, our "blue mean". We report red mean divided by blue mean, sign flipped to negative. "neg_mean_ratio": -1.00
